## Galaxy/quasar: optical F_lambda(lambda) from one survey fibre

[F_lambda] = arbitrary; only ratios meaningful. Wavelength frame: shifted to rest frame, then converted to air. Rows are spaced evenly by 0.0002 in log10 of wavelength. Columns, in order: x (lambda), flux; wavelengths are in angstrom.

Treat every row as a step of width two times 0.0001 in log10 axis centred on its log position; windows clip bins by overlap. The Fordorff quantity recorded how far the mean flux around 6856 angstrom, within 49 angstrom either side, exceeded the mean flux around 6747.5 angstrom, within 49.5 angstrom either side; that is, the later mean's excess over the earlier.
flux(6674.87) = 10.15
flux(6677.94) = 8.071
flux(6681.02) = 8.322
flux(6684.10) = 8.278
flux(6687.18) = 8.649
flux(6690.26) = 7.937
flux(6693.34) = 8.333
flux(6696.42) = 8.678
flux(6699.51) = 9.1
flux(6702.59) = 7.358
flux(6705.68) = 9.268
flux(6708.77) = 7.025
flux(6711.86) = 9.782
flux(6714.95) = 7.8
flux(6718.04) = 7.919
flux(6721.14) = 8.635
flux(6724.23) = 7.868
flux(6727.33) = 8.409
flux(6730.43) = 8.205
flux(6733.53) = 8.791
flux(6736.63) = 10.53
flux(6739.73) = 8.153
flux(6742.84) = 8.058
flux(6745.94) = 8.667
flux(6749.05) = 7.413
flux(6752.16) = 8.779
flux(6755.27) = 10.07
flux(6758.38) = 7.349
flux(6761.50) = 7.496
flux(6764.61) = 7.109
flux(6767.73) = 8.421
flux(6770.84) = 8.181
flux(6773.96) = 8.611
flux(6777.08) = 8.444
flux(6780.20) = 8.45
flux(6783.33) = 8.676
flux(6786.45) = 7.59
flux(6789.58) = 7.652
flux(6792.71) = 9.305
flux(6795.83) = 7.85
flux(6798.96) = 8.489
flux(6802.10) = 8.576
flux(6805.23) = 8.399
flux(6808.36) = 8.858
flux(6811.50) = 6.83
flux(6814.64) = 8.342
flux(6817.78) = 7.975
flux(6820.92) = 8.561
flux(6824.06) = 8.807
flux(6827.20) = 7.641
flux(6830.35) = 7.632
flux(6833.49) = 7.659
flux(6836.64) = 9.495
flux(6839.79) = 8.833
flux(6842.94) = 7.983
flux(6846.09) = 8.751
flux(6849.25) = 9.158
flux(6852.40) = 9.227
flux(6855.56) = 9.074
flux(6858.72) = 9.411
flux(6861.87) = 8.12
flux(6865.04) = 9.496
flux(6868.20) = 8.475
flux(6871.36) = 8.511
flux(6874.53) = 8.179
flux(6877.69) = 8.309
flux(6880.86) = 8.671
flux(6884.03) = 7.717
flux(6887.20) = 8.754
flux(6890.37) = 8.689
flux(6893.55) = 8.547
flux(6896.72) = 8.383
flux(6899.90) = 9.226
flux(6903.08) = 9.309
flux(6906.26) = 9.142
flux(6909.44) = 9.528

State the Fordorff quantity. 0.19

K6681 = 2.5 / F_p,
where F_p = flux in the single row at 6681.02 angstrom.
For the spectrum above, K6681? 0.300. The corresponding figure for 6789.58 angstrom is 0.327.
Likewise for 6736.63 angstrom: 0.237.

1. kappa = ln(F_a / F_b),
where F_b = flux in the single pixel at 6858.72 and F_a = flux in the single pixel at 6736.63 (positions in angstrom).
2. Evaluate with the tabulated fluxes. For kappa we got 0.11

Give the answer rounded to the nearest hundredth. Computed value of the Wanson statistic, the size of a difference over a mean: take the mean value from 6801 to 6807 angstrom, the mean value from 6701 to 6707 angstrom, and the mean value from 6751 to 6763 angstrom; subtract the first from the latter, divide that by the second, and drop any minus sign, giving 0.01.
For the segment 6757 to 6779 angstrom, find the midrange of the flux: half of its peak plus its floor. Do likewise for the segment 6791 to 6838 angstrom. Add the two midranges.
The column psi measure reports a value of 16.0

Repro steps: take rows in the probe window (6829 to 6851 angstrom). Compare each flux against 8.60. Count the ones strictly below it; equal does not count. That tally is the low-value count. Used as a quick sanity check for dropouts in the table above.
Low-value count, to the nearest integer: 3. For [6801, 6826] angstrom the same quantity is 6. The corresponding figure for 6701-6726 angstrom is 5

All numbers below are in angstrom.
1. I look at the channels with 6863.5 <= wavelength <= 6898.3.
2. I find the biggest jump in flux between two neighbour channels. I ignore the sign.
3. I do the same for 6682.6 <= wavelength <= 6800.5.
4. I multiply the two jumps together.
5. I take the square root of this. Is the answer 1.69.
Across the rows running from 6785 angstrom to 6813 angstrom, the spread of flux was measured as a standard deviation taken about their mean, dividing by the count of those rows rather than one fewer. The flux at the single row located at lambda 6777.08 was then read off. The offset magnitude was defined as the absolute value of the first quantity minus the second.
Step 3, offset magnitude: 7.73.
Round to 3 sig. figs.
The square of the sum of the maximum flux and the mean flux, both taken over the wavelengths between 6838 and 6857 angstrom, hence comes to 326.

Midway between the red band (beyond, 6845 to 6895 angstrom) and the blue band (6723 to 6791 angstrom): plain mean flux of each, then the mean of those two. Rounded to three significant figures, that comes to 8.50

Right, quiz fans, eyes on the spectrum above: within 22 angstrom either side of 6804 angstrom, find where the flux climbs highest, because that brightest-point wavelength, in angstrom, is 6792.71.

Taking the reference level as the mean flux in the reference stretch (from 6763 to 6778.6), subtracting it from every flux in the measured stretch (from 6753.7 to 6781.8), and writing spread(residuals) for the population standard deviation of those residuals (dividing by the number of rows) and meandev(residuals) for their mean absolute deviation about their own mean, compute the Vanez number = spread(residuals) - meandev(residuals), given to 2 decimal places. 0.21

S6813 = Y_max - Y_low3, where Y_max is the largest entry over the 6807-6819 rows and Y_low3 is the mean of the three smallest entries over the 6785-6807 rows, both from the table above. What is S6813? 1.16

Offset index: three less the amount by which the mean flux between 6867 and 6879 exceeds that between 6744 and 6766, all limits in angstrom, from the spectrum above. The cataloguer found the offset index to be 2.76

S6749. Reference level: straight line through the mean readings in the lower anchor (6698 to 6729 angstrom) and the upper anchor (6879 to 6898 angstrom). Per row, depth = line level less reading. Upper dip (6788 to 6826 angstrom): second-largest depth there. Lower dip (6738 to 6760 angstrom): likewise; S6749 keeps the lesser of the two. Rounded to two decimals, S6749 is 0.73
